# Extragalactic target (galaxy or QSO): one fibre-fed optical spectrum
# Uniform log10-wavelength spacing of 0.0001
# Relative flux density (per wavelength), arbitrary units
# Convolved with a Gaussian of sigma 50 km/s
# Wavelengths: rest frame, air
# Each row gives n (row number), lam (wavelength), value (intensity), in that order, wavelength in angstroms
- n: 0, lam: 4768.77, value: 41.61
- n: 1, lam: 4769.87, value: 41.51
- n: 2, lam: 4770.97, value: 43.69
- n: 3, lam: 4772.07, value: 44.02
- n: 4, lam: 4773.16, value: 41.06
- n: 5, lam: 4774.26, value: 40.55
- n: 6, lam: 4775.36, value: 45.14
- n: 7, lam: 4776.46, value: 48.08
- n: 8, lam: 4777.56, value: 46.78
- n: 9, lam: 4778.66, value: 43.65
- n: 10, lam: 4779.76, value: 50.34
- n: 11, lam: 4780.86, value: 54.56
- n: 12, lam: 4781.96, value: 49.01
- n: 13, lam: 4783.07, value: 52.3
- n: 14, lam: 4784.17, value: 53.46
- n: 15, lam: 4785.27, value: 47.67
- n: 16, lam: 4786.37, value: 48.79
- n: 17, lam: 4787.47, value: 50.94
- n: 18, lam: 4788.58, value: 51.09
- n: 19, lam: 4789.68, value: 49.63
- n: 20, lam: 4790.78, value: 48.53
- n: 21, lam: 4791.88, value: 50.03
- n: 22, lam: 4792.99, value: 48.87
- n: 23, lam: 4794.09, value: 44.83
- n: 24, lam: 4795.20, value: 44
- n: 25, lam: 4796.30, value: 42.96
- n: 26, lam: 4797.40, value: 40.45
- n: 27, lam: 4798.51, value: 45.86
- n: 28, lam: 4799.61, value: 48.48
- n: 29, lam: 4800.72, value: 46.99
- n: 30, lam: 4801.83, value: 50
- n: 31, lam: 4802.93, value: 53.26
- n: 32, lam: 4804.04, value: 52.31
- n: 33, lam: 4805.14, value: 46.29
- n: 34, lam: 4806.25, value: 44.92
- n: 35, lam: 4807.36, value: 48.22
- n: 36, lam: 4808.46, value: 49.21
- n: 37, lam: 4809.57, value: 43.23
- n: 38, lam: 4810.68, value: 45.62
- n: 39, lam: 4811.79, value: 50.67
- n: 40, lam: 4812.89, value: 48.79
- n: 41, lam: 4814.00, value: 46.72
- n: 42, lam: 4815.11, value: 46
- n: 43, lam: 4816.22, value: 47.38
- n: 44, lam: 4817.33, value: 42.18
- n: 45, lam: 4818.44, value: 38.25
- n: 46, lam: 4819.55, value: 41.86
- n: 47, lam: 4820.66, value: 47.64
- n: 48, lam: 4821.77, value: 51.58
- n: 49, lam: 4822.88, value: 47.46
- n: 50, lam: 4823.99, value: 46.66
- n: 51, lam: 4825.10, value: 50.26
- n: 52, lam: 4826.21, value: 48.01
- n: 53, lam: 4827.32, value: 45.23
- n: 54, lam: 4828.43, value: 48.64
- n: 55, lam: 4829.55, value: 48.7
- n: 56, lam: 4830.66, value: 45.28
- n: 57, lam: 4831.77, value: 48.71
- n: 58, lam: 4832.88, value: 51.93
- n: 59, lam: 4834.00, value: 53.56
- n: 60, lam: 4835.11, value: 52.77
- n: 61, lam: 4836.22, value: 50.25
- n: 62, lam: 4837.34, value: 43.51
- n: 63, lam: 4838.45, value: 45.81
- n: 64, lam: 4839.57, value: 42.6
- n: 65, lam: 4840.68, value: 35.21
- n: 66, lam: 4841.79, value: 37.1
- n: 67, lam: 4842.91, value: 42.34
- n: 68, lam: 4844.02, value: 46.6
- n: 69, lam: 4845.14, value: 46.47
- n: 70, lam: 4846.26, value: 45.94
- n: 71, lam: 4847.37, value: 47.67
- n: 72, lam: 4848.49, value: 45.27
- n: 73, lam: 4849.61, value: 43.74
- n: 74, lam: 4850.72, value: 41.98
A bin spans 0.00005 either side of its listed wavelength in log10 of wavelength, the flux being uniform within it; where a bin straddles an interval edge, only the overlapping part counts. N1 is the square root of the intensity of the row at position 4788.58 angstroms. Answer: 7.15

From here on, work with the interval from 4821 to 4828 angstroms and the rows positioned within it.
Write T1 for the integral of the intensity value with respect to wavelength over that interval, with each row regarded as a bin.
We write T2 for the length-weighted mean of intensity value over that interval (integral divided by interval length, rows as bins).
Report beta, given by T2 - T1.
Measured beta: -289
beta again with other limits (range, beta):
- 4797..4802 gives -185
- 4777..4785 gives -349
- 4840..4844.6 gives -146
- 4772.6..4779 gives -239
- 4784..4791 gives -300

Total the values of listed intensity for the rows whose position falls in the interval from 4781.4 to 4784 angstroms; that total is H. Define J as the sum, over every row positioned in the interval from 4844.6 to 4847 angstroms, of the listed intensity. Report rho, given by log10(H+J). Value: 2.29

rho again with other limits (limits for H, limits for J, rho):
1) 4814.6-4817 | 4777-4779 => 2.26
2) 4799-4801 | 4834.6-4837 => 2.30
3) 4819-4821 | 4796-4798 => 2.24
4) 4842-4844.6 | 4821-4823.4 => 2.27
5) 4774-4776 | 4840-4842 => 2.20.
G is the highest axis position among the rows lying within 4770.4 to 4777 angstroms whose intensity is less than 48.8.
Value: 4776.46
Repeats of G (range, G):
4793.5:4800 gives 4799.61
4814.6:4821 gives 4820.66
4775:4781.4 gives 4778.66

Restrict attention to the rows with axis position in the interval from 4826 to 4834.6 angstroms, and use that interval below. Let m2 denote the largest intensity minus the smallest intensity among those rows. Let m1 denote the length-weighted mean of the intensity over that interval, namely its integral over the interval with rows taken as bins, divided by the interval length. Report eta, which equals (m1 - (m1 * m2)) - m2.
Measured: -366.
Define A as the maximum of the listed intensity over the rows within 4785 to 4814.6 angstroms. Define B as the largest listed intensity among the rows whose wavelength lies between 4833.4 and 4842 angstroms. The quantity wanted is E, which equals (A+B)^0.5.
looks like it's 10.3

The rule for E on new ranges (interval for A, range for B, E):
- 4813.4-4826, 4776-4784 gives 10.3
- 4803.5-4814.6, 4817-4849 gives 10.3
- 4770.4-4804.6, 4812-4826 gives 10.3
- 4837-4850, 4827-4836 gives 10.1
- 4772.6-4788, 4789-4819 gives 10.4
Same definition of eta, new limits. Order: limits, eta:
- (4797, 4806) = -579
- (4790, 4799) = -403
